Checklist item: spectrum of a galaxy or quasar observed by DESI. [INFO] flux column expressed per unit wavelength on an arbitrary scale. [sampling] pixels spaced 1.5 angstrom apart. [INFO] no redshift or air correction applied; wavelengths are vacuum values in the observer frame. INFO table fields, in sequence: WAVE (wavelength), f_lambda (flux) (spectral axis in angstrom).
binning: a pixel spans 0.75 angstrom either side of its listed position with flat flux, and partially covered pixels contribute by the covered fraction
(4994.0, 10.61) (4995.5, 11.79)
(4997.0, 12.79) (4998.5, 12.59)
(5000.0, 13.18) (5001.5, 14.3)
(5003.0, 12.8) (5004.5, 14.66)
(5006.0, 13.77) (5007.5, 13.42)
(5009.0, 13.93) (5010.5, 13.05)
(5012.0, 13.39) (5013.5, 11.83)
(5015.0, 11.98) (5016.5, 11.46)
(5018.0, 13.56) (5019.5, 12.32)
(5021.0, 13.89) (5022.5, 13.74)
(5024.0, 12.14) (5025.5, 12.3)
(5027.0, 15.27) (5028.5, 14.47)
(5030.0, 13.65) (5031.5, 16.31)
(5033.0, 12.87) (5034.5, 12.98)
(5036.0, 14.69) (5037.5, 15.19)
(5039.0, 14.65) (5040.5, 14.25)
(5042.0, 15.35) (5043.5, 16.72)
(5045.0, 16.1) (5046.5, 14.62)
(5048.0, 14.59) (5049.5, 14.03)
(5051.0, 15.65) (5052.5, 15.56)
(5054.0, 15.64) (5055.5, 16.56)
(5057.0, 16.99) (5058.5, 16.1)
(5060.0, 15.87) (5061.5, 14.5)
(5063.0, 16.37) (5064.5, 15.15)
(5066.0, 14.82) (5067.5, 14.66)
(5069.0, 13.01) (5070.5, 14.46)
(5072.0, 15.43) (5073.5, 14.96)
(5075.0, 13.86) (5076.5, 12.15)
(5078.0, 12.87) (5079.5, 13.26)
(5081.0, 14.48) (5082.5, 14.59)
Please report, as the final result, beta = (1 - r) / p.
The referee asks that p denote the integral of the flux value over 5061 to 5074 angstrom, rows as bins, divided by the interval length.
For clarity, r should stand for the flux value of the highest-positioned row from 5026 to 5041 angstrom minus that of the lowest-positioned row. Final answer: 0.14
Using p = 14.8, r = -1.0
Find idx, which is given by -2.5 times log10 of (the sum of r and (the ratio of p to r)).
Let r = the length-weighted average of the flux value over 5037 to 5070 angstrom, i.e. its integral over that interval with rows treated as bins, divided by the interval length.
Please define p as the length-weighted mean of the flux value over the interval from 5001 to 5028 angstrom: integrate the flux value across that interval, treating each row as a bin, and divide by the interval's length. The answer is -3.02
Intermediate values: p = 13.2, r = 15.3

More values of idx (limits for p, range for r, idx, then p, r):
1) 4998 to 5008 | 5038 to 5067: -3.03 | 13.6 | 15.4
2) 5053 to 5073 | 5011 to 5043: -2.92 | 15.3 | 13.7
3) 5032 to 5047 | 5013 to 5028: -2.87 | 14.8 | 12.9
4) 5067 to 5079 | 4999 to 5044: -2.92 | 13.9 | 13.7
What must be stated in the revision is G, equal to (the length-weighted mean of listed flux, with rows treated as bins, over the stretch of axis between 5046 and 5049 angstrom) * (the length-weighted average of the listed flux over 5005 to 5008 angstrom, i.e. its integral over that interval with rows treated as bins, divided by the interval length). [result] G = 199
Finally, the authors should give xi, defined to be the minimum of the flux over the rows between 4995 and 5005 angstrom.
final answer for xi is 11.79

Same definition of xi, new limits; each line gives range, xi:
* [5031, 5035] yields 12.87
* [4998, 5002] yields 12.59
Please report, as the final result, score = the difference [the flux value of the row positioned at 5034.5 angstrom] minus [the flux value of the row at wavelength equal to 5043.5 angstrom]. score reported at -3.7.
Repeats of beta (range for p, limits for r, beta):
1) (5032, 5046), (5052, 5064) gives 0.01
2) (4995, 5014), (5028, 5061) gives -0.03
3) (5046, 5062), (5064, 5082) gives 0.11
